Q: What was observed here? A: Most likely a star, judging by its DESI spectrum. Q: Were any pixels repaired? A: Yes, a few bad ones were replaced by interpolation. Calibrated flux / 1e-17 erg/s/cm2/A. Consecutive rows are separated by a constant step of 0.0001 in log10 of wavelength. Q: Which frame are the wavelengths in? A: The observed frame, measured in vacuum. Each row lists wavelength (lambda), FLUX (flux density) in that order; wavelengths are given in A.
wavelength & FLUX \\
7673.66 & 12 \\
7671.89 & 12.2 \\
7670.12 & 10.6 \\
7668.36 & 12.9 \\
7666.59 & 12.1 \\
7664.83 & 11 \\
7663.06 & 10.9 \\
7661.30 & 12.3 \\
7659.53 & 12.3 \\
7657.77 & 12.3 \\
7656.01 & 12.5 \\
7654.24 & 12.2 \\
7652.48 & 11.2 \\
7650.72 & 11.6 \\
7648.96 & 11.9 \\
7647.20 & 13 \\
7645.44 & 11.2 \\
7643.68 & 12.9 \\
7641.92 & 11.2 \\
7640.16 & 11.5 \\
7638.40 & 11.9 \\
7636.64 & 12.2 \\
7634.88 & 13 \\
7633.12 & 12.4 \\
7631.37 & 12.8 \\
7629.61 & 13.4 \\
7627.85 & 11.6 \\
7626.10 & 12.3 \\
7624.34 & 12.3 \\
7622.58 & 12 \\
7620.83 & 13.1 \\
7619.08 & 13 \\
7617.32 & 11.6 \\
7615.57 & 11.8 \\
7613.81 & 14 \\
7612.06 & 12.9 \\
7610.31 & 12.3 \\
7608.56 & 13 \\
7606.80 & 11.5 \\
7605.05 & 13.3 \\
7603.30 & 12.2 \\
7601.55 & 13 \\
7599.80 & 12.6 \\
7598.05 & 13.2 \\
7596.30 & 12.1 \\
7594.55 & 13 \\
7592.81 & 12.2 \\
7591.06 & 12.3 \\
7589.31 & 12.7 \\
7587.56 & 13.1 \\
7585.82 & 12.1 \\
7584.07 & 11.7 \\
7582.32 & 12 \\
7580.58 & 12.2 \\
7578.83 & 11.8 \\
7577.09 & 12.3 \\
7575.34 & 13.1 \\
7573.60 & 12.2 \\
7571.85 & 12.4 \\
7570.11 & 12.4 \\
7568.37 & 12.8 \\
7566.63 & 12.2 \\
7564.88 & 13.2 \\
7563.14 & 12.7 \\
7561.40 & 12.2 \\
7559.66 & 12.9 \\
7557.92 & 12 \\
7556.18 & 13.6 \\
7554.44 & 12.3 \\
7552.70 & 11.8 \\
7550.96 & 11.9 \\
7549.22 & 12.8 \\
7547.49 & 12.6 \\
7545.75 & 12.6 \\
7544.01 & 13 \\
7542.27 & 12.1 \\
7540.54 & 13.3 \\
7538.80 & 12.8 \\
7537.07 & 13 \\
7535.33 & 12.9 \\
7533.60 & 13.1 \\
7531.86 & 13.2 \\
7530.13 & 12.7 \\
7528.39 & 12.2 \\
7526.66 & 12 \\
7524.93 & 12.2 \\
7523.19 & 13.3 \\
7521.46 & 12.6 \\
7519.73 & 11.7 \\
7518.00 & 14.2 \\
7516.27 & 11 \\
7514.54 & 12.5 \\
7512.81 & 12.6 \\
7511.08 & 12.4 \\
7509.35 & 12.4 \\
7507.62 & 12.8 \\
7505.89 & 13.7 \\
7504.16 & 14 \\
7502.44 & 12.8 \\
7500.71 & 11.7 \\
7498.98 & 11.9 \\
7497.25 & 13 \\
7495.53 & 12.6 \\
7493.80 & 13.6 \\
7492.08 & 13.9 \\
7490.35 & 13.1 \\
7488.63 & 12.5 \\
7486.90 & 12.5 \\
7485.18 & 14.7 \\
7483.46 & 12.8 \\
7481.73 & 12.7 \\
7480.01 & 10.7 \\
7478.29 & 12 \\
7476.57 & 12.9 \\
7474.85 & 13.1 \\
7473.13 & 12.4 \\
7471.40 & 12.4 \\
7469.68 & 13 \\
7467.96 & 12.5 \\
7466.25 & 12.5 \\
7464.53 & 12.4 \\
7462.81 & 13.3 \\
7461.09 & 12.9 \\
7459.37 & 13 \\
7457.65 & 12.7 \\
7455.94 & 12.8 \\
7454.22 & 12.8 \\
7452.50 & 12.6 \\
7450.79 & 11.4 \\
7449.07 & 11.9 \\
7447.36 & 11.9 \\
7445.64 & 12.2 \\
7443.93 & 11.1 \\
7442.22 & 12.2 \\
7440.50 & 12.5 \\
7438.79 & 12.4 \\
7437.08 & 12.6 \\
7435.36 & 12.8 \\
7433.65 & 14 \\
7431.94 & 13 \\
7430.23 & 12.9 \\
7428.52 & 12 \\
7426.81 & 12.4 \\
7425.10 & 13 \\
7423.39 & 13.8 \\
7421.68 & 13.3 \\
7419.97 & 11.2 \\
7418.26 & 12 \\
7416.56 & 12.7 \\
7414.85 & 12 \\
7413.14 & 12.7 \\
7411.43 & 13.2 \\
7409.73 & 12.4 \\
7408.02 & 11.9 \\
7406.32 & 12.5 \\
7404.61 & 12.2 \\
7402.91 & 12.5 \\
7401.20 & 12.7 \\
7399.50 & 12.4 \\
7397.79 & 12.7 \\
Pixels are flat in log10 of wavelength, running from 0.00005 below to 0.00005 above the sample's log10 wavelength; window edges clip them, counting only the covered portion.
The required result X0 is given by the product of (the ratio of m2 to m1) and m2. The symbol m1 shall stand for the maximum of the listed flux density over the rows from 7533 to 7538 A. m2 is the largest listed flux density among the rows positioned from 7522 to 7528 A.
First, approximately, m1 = 13.1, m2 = 13.3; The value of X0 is 13.5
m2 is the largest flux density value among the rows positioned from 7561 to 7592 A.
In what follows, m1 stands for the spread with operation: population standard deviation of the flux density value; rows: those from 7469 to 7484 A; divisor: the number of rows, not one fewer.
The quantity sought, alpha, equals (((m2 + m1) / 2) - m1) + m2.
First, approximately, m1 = 0.70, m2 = 13.2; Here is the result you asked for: 19.5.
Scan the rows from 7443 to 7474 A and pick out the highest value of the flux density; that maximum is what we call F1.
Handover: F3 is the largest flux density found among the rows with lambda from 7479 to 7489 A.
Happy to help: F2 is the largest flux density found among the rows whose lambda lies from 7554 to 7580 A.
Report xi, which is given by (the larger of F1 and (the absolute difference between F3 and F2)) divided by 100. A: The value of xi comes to 0.133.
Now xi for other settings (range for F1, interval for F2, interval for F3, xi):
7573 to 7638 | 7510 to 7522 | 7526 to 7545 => 0.140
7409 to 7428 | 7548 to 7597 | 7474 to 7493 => 0.138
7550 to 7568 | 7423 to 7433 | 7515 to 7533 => 0.136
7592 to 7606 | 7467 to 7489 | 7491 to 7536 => 0.133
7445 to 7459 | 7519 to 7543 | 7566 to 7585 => 0.128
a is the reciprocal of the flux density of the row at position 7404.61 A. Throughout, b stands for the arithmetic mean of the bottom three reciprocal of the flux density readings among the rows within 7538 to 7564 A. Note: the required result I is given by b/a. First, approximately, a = 0.082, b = 0.0752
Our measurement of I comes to 0.918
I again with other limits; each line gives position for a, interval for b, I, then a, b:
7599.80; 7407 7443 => 0.920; 0.079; 0.0730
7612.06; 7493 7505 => 0.954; 0.078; 0.0740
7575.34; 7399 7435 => 0.957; 0.076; 0.0730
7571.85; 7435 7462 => 0.961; 0.081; 0.0775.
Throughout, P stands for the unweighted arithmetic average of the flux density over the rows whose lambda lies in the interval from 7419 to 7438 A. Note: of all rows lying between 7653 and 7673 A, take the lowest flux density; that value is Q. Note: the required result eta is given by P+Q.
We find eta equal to 23.4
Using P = 12.8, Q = 10.6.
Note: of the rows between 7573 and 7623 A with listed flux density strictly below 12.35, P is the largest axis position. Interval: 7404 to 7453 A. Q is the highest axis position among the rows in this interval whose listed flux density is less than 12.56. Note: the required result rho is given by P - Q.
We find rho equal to 171.8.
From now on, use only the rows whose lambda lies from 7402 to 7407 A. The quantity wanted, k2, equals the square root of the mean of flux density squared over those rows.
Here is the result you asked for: 12.4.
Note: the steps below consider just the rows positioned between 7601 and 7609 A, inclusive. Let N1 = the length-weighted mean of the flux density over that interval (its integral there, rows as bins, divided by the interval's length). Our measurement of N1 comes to 12.6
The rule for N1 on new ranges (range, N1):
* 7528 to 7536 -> 12.9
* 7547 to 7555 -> 12.3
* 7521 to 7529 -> 12.5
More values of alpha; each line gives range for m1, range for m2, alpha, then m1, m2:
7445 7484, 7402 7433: 20.4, 0.58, 13.8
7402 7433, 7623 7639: 19.8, 0.60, 13.4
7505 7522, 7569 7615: 20.6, 0.85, 14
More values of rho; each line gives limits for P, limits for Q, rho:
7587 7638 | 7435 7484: 156.6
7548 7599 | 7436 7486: 116.3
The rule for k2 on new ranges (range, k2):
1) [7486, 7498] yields 13.0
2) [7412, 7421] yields 12.1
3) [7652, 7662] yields 12.1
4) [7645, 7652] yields 11.9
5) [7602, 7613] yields 12.5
